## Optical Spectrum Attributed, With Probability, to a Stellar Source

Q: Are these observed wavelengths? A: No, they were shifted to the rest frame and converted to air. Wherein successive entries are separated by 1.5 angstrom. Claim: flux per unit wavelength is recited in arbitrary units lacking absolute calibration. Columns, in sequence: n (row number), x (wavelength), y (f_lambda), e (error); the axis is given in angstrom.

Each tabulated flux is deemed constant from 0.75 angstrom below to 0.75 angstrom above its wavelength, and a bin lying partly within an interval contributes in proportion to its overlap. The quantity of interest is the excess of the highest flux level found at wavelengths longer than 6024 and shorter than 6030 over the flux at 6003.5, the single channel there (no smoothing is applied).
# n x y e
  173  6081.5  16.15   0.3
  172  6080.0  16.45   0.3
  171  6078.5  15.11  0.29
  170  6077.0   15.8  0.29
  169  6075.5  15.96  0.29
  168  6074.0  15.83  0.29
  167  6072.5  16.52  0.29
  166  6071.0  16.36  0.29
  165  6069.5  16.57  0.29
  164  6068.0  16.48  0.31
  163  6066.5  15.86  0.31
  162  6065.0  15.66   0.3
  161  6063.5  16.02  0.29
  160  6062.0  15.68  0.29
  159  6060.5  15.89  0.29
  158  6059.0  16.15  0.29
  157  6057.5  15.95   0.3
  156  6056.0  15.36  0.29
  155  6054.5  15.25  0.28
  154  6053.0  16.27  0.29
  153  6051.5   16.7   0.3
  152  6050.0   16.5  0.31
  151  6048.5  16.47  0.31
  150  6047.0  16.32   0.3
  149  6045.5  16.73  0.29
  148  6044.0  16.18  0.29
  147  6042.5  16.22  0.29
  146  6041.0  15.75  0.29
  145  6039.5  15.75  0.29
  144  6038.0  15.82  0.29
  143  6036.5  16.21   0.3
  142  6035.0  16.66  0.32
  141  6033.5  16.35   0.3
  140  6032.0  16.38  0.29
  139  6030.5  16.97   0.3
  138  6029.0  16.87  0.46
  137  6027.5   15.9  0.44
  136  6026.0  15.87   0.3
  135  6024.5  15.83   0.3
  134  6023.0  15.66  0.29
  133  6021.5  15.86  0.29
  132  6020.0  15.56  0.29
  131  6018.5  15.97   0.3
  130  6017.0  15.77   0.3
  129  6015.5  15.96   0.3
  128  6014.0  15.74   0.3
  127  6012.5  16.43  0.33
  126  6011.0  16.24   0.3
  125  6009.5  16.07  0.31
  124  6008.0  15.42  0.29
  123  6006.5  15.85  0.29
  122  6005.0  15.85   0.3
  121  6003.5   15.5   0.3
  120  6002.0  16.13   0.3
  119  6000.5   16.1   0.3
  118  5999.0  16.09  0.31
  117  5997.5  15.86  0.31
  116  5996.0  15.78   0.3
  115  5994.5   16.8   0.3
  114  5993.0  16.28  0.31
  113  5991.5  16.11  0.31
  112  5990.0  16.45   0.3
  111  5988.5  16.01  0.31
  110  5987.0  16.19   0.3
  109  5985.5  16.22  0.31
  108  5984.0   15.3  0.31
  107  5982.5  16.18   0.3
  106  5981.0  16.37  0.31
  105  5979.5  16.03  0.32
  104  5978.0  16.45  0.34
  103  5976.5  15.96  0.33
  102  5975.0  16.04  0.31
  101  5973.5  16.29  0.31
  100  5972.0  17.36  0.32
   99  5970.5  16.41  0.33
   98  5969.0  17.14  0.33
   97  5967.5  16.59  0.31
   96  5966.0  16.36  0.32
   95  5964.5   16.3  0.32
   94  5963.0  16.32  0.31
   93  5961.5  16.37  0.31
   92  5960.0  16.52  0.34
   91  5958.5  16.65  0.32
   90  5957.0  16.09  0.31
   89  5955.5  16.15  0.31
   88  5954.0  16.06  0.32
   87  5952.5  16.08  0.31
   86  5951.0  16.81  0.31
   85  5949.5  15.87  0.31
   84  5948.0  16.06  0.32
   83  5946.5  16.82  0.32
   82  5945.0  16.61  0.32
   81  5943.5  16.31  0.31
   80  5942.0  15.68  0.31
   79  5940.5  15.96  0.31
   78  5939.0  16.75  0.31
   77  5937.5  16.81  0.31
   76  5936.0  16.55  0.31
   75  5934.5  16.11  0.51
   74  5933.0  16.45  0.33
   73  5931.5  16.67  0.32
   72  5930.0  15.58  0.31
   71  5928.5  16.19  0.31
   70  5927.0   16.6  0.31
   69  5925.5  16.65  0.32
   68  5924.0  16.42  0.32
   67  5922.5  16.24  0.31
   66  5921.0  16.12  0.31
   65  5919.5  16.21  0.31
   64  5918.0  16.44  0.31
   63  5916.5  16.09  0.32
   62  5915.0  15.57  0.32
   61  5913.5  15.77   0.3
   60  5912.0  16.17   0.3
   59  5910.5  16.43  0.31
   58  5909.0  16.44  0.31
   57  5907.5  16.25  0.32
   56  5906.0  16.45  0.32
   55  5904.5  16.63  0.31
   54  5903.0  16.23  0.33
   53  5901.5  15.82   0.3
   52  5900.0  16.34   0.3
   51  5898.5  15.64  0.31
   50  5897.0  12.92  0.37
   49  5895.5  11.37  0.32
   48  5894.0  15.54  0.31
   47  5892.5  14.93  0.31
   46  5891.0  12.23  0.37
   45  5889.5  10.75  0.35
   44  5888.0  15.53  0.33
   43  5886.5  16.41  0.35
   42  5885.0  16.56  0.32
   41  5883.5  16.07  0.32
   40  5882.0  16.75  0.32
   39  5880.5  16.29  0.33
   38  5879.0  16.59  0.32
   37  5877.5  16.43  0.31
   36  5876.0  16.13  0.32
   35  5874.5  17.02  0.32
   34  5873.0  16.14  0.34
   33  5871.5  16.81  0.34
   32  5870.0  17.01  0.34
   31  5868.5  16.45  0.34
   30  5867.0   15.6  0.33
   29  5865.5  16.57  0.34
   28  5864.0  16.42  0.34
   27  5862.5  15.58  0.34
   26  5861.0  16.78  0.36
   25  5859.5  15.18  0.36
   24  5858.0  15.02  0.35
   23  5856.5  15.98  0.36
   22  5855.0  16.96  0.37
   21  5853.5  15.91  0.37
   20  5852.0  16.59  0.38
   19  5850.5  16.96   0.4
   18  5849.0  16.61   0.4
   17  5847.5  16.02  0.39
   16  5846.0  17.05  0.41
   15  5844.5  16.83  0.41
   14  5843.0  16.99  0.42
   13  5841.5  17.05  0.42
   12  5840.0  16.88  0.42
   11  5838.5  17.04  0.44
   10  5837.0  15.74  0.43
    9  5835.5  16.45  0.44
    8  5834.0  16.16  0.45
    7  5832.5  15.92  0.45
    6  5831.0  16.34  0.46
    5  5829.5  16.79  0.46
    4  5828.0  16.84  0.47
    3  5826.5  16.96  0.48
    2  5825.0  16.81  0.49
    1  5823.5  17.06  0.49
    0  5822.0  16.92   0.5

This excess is 1.4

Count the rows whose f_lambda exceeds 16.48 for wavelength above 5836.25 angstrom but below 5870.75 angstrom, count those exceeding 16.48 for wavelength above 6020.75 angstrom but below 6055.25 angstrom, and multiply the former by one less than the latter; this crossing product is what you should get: 65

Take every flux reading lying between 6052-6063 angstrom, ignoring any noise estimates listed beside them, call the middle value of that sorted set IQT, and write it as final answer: 15.9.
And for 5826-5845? 16.8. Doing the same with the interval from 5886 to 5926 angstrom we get 16.2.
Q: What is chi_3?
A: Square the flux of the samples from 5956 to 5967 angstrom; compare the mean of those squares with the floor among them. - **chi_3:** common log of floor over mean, -0.0152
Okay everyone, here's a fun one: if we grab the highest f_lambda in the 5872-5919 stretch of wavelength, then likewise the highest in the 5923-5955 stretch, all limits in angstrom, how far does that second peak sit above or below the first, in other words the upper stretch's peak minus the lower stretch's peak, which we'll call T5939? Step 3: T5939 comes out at -0.20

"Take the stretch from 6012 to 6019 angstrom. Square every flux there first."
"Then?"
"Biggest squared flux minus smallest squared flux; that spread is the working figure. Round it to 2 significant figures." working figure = 22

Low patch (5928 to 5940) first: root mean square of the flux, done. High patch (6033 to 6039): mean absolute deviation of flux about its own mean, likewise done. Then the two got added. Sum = 16.6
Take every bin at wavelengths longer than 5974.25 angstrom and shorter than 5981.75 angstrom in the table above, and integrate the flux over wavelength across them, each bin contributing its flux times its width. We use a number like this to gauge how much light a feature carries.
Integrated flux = 121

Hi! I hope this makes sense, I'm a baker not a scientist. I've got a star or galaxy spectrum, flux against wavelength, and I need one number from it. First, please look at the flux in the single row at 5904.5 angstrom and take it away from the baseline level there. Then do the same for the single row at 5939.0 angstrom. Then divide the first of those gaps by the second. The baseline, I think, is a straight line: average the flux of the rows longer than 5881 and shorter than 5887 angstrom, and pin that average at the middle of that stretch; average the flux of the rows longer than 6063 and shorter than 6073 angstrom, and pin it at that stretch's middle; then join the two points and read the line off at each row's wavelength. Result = 0.6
